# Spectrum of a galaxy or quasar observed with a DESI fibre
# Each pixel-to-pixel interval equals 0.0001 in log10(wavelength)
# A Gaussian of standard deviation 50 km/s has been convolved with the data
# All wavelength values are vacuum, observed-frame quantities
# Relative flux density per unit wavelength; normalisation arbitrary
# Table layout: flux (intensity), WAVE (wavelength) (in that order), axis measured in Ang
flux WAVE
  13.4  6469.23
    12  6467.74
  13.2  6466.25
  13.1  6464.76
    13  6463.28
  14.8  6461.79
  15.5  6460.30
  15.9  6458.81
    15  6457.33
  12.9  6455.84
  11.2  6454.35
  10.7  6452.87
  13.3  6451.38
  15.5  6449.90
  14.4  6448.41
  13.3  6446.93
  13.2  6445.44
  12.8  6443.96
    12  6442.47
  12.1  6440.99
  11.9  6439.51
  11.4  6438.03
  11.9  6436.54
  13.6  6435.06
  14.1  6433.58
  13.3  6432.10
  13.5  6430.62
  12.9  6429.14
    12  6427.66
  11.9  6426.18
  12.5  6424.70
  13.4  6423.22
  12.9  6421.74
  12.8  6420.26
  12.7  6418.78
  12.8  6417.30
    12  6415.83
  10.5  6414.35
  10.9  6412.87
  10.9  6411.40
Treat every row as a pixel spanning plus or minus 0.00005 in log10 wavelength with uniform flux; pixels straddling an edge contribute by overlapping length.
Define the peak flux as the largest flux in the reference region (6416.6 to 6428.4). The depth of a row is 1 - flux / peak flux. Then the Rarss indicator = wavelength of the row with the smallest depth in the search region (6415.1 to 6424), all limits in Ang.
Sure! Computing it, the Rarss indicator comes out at 6423.22 Ang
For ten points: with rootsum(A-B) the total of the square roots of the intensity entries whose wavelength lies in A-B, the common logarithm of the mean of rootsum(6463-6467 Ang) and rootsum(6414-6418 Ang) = 1.02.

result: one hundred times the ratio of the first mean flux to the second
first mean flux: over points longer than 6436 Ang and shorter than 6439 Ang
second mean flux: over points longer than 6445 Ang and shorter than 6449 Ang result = 85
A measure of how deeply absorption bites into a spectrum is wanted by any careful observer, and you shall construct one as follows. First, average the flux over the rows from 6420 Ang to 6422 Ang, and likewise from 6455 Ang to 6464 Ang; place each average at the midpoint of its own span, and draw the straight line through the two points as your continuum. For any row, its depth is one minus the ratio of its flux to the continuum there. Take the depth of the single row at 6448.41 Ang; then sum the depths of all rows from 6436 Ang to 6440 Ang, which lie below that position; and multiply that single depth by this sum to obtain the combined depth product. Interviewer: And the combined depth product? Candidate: -0.011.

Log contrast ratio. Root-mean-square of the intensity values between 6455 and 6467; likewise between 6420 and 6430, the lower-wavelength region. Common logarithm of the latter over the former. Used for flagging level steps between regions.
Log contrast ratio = -0.051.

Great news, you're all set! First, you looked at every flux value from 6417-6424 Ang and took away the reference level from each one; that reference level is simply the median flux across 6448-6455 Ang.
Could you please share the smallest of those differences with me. -0.6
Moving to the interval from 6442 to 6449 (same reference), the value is -1.3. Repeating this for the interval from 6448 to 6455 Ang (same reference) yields -2.6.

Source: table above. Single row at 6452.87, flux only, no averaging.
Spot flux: 10.7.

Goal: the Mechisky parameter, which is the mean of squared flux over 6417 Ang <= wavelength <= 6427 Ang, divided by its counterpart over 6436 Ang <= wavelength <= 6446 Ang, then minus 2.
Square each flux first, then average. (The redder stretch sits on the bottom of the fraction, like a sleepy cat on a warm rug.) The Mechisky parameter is -0.91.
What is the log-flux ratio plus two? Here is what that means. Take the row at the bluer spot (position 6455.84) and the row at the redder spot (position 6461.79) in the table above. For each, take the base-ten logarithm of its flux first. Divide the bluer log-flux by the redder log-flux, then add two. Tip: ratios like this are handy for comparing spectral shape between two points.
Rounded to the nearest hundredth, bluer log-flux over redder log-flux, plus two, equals 2.95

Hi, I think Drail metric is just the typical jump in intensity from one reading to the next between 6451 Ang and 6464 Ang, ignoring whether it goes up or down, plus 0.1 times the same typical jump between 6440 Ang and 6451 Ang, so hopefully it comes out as 1.4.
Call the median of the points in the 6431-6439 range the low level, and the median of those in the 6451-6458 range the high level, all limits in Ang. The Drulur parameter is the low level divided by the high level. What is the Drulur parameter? 1.03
